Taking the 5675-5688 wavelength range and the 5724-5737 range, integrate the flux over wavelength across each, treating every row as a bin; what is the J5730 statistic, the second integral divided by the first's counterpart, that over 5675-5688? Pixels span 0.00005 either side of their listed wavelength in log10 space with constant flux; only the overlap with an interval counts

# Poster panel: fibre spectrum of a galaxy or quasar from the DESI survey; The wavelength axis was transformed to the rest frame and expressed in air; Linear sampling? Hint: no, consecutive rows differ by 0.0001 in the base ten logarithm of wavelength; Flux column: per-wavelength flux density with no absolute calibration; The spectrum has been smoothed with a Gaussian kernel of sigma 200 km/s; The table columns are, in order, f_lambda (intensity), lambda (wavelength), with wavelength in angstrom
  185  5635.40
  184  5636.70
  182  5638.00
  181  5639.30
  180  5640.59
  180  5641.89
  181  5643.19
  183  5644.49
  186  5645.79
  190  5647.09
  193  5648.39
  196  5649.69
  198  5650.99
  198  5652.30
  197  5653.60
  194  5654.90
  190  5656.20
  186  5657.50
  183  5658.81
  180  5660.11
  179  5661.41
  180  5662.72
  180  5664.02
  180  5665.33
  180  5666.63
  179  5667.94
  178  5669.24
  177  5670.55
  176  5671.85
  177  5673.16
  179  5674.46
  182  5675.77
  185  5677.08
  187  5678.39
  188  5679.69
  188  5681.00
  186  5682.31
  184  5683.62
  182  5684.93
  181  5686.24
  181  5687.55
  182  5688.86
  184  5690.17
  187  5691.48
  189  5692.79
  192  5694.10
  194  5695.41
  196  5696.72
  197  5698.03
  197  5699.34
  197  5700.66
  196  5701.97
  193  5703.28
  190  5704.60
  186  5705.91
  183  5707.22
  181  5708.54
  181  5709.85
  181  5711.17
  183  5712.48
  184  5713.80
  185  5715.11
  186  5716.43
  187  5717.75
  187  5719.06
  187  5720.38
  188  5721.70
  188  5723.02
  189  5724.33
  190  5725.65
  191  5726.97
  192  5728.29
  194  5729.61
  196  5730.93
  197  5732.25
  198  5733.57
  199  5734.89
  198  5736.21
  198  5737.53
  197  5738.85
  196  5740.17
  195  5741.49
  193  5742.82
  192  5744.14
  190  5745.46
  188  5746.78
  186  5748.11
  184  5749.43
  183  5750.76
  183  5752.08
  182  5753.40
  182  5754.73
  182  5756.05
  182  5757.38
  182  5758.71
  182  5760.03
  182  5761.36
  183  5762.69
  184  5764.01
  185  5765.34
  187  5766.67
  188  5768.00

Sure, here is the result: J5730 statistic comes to 1.06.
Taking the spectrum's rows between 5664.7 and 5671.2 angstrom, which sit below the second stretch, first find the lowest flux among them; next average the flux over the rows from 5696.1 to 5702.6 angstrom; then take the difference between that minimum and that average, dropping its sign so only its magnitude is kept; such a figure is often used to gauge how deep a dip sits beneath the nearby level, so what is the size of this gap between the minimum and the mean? 20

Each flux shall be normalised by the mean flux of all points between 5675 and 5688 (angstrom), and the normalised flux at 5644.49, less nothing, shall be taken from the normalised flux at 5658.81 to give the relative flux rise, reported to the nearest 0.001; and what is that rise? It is 0.000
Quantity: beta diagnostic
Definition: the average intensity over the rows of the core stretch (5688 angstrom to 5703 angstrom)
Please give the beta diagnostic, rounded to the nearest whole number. 192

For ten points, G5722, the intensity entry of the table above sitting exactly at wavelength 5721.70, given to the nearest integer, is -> 188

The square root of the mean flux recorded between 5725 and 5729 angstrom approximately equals 13.82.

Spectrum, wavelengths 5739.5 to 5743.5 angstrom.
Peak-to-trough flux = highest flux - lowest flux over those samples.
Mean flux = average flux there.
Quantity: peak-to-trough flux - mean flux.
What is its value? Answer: -192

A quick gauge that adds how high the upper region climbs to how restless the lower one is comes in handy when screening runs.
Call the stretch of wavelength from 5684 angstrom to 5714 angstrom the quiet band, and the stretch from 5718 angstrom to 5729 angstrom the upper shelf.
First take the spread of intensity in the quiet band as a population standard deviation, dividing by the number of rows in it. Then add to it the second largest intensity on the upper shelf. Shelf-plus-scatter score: 197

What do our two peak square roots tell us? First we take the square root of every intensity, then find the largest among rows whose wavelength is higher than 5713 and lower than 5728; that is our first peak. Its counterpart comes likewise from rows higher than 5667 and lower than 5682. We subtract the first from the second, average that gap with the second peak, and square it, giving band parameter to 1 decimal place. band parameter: 46.3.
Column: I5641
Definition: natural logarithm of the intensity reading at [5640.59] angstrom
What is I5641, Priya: 5.19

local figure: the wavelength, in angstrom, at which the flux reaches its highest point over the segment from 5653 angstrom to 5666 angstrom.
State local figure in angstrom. 5653.60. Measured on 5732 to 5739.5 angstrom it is 5734.89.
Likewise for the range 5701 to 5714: 5701.97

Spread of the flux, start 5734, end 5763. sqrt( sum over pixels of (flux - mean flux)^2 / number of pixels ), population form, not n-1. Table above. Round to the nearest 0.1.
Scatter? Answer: 6.4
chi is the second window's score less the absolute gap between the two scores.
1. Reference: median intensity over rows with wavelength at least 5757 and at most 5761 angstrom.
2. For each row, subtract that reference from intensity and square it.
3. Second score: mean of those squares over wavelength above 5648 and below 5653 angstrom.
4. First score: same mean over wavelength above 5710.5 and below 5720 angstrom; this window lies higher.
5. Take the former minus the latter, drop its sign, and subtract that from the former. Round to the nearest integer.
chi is 12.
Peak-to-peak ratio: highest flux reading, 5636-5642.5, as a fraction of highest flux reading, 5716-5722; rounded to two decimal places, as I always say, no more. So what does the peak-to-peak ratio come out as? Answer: 0.98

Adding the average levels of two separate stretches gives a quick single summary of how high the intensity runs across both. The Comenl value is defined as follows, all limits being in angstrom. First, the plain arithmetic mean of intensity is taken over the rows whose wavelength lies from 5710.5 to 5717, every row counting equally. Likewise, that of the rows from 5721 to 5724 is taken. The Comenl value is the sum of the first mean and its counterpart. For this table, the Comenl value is 372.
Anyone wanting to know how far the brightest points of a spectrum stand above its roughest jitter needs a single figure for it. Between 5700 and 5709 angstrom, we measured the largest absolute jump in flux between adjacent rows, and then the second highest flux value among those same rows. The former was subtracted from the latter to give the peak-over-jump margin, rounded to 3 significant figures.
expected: 192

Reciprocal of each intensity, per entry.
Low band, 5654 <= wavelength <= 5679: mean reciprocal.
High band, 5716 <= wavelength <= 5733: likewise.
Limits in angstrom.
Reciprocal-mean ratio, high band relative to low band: 0.96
